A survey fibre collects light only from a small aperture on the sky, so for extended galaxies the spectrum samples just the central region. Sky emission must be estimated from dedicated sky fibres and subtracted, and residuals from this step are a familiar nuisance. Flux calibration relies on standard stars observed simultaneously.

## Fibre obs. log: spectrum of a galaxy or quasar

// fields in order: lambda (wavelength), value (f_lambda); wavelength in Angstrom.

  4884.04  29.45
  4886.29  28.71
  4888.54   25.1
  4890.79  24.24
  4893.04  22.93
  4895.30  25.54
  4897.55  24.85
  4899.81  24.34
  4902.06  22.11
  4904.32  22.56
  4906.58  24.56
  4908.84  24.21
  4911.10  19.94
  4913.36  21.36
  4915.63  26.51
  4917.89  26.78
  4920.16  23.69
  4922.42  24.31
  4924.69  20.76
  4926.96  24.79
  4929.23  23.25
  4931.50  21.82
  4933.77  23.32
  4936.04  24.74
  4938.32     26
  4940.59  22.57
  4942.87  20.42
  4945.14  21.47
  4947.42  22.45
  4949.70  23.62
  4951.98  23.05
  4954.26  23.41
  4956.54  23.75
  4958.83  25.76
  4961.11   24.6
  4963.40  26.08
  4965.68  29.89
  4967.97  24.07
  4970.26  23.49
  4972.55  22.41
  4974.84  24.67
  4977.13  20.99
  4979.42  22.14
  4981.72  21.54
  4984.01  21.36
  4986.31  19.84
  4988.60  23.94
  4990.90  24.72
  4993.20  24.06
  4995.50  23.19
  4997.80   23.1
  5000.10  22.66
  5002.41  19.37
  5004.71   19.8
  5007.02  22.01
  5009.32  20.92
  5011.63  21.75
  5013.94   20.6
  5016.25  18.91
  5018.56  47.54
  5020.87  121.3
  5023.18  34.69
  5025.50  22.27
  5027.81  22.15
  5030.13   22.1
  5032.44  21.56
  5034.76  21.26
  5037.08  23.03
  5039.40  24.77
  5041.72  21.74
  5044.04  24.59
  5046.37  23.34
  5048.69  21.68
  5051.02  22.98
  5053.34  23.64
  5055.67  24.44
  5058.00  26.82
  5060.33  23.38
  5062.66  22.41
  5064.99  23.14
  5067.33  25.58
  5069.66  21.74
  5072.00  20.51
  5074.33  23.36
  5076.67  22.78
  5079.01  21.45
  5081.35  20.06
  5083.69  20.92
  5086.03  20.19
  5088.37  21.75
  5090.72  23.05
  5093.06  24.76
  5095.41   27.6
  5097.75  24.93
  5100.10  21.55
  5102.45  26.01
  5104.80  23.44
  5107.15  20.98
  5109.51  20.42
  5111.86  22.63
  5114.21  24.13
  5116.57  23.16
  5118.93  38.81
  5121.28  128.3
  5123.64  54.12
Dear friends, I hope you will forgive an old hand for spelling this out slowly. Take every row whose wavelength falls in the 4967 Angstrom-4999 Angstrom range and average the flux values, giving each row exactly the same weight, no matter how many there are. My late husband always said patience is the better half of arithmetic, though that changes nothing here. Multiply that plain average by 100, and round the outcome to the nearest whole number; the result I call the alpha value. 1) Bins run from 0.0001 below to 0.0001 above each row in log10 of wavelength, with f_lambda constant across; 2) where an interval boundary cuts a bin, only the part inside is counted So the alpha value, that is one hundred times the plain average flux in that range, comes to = 2282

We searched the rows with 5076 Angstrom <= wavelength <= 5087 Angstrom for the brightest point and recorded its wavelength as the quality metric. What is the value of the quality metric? 5076.67 Angstrom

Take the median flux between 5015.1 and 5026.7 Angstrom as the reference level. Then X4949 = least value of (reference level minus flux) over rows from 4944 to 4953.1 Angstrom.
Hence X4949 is 11.1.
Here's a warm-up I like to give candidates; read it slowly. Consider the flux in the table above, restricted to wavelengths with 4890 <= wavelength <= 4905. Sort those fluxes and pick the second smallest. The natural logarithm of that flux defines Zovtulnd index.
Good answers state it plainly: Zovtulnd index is 3.12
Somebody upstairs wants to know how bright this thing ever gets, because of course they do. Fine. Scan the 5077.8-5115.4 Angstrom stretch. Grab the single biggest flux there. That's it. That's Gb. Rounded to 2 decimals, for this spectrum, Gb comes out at 27.60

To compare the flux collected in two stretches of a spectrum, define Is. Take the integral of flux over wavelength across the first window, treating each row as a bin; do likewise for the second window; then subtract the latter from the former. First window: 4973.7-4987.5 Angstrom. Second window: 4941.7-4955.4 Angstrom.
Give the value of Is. -7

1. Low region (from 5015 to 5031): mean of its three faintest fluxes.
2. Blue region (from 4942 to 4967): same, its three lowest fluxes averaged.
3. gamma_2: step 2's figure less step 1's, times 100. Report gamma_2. 39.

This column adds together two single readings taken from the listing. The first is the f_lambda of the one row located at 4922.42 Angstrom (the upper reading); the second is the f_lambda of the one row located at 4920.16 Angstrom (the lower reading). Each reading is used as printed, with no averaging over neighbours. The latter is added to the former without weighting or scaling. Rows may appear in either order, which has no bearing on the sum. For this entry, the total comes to 48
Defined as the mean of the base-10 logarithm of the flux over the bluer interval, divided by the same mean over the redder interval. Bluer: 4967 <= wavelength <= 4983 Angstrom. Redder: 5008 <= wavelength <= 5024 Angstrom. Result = 0.90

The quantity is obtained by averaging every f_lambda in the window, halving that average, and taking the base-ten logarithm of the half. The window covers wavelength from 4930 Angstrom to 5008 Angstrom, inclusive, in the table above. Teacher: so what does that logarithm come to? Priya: 1.06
